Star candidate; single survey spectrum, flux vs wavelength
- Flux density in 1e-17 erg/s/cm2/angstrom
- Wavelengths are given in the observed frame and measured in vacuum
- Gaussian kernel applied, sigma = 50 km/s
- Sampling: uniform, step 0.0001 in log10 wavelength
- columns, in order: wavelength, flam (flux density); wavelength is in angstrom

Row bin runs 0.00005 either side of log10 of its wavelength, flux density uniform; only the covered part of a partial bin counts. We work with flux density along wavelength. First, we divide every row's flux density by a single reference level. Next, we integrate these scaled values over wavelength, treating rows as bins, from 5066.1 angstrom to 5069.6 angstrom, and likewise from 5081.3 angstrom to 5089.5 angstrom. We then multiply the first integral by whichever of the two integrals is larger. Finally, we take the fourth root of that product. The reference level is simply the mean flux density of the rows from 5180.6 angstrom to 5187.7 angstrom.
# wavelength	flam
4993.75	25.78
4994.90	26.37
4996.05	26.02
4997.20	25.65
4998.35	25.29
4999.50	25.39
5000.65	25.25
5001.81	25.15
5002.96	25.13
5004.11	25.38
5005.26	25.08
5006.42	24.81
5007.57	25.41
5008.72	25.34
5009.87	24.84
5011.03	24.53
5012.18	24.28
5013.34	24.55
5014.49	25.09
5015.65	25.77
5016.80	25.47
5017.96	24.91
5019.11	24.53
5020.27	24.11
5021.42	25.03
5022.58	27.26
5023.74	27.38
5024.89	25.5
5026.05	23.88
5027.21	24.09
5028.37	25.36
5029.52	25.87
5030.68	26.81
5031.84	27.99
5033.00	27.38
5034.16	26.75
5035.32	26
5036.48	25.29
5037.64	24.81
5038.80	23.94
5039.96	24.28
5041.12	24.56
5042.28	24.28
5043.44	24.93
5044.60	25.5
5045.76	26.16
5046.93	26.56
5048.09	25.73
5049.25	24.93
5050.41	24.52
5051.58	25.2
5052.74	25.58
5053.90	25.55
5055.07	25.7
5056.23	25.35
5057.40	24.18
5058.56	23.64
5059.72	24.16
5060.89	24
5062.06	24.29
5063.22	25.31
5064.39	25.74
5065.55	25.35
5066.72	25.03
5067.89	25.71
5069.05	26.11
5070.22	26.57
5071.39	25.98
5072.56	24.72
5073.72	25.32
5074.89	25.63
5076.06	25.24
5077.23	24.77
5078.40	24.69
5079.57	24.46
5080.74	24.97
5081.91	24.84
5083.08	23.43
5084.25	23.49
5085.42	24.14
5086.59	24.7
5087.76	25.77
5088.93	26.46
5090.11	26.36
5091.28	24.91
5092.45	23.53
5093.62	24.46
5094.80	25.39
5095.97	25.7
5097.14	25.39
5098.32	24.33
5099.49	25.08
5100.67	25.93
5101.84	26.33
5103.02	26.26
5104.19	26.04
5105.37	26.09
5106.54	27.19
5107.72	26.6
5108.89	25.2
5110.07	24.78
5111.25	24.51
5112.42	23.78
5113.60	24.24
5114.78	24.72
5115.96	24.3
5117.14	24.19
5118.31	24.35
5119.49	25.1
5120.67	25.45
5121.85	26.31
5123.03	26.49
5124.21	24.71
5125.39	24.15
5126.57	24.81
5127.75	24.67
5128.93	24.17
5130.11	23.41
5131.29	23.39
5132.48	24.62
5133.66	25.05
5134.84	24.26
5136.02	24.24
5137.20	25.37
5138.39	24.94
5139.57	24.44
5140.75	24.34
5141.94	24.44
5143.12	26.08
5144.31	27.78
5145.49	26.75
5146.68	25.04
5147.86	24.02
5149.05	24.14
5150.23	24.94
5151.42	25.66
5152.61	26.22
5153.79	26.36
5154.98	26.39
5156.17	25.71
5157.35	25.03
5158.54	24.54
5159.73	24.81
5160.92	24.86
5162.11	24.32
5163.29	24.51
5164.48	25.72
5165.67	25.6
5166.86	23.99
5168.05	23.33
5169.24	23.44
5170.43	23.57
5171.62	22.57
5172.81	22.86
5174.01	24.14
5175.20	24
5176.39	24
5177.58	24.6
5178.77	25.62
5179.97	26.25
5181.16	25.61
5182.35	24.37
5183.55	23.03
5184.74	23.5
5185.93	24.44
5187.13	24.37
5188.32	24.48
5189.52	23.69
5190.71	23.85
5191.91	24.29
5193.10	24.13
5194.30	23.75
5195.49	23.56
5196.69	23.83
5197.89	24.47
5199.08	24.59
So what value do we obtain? 2.4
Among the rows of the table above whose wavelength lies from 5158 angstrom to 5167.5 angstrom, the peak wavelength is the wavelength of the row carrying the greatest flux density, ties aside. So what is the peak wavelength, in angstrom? 5164.48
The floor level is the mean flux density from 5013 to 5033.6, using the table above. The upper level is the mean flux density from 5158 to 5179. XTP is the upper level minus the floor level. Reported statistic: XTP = -1.4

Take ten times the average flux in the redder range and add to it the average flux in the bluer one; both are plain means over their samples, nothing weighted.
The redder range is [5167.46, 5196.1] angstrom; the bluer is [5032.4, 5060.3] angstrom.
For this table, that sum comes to 265.8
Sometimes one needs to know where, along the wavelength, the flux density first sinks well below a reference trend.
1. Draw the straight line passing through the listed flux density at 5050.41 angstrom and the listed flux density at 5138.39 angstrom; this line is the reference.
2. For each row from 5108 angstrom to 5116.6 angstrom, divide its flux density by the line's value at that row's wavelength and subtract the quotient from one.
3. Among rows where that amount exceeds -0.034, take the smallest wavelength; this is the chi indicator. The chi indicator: 5108.89 angstrom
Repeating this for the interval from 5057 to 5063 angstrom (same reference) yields 5057.40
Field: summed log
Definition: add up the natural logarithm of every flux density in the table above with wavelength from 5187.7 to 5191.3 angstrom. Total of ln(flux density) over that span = 9.53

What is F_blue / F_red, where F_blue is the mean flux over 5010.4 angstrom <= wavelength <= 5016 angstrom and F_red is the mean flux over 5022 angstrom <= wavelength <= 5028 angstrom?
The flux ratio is 0.97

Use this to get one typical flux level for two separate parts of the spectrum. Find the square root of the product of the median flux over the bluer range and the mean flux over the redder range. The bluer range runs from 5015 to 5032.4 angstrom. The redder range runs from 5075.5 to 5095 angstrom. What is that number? 25.1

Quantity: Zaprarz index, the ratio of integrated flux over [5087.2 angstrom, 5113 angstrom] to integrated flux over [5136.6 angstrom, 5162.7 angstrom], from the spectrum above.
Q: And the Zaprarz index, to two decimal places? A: 1.00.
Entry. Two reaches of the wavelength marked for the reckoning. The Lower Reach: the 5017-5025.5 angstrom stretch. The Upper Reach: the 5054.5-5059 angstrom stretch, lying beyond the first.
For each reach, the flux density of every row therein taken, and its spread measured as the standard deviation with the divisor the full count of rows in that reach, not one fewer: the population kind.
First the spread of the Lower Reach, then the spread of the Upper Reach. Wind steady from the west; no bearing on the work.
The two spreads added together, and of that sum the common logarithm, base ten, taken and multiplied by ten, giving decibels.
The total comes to 3.1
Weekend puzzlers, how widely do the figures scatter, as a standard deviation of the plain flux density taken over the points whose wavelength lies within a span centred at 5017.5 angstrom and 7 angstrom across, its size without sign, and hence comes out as 0.6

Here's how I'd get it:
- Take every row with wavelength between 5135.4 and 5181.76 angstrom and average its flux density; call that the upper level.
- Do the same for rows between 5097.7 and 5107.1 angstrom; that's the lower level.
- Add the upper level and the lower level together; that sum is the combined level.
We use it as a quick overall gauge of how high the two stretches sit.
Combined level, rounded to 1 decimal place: 50.8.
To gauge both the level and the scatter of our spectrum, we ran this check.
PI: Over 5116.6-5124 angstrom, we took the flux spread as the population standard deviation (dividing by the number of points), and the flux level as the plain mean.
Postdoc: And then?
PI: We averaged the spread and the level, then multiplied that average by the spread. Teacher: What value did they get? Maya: 12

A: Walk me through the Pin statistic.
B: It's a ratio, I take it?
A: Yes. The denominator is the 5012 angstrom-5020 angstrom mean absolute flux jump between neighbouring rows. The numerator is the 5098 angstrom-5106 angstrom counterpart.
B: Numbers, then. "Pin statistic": 0.86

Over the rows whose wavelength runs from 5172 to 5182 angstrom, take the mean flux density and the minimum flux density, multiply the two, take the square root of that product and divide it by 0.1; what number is 237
